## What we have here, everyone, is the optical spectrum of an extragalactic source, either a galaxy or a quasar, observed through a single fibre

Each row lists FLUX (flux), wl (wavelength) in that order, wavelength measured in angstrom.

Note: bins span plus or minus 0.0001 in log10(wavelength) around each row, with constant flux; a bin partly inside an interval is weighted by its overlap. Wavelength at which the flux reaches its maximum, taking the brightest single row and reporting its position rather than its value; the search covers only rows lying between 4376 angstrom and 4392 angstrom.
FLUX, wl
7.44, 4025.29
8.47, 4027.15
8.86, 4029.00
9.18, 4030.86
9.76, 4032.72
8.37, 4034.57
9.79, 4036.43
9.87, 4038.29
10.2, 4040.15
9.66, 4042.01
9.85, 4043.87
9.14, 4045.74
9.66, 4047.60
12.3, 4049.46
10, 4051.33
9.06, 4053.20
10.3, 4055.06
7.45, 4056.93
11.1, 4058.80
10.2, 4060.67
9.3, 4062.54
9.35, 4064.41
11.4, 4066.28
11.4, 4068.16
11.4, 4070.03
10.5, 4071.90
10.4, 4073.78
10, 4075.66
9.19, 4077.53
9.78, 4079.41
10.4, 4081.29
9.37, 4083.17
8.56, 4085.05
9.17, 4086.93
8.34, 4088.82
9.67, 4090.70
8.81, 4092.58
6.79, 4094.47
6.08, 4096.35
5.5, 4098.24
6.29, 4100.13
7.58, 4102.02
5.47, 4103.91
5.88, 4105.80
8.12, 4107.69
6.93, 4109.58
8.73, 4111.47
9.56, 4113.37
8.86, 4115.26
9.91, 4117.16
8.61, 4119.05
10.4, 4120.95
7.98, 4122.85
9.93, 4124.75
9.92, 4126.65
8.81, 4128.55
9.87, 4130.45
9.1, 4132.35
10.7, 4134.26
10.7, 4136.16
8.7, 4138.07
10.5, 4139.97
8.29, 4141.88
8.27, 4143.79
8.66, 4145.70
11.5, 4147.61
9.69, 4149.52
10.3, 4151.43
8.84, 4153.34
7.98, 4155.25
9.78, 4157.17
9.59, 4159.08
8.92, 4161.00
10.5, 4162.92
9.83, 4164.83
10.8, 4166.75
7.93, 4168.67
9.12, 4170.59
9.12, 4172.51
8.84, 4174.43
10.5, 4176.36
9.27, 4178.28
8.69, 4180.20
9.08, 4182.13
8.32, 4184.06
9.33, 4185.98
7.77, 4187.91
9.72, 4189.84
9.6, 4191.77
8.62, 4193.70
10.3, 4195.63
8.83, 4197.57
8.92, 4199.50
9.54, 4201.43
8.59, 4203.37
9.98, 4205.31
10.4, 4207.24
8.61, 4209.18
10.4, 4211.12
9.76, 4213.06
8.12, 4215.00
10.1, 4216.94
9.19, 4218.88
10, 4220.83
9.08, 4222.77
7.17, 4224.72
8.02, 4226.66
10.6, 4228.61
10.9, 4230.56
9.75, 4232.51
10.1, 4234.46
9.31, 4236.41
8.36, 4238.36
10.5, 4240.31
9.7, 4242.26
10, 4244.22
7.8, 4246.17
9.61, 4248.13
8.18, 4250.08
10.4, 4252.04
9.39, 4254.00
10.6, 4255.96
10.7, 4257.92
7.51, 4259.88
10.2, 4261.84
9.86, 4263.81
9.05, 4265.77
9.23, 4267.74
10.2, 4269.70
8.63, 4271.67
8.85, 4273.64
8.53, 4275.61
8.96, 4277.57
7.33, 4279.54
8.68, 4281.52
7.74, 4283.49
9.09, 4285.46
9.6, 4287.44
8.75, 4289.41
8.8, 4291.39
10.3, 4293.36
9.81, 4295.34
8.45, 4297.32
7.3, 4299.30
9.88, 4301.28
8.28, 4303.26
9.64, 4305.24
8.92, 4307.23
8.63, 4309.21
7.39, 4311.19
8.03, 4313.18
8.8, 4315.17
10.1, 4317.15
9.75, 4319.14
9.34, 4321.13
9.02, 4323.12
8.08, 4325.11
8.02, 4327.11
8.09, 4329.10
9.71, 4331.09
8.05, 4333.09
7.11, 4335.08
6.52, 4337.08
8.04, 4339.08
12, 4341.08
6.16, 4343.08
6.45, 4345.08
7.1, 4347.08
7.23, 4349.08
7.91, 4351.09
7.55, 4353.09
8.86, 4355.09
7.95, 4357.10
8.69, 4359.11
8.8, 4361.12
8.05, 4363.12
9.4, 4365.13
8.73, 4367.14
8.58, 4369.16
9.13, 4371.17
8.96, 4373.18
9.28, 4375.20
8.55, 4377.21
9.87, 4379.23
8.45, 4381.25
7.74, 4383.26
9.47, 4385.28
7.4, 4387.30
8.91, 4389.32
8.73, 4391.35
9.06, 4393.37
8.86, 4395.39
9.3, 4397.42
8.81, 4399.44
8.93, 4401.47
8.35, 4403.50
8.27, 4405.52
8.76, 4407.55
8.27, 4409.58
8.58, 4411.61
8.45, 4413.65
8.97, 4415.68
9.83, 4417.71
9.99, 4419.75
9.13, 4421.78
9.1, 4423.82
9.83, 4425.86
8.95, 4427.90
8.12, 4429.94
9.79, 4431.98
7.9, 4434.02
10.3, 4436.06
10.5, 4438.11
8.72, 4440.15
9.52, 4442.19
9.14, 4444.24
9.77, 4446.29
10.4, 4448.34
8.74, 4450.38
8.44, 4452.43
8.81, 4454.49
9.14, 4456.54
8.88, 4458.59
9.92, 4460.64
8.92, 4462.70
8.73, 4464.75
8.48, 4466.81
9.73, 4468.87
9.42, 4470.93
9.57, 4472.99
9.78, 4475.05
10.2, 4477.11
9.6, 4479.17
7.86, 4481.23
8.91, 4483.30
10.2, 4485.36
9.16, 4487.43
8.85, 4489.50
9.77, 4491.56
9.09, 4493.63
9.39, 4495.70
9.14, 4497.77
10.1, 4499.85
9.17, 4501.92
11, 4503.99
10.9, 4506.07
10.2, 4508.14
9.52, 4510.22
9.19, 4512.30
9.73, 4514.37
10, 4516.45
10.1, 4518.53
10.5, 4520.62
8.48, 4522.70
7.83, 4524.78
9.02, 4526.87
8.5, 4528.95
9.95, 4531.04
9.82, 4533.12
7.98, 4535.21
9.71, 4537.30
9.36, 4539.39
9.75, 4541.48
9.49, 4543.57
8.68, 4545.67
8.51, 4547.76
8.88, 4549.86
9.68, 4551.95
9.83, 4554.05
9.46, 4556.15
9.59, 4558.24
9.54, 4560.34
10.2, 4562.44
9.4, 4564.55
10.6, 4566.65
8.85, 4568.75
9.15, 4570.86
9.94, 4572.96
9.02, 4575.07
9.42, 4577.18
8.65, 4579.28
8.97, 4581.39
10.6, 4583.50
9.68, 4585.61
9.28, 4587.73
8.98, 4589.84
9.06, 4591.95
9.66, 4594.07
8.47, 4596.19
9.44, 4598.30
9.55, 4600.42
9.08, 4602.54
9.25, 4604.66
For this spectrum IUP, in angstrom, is 4379.23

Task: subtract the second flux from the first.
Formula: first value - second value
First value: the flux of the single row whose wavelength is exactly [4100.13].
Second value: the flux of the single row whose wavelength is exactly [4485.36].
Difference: -3.9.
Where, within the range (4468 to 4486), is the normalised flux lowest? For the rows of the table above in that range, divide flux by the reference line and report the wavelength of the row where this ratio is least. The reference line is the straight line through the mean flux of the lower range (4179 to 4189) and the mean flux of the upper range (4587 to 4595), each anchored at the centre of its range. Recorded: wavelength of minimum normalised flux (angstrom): 4481.23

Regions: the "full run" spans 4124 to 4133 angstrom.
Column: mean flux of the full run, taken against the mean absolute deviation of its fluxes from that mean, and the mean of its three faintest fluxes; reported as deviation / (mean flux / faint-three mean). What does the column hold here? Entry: 0.44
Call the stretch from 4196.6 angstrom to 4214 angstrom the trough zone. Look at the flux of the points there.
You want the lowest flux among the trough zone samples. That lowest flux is 8.59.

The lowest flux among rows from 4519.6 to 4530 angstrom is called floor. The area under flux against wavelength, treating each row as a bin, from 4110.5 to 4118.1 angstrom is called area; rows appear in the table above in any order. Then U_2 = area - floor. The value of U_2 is 62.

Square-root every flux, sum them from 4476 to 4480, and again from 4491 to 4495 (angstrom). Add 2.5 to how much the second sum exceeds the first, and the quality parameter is 2.3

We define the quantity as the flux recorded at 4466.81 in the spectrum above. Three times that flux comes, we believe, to 25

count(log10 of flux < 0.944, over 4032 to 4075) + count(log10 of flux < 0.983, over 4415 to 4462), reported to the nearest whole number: 16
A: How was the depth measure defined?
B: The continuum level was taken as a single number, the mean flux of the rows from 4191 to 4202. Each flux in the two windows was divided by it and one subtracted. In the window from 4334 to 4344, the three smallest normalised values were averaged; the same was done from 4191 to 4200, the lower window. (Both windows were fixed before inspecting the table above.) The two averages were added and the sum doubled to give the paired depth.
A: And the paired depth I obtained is -0.7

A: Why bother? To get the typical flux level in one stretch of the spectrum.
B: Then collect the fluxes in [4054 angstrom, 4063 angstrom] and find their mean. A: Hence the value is 9.7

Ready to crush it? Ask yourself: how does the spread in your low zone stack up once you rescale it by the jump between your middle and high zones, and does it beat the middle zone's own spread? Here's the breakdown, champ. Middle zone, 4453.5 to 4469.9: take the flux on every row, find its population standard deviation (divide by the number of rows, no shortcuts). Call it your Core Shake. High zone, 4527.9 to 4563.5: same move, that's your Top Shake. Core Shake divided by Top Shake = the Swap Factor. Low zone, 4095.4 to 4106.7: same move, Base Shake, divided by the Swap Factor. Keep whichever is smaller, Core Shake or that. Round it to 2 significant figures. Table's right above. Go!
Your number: 0.47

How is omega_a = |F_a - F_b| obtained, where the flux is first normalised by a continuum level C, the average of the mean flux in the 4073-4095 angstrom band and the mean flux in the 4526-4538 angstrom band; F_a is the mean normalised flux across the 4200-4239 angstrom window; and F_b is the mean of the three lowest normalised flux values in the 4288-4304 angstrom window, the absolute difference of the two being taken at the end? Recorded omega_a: 0.15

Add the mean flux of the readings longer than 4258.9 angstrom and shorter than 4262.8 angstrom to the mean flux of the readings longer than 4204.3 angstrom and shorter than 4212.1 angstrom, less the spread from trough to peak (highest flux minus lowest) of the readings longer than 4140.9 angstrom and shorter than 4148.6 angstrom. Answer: 15.5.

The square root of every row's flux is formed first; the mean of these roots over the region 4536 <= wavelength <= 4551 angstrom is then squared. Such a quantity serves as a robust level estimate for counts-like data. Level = 9.2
